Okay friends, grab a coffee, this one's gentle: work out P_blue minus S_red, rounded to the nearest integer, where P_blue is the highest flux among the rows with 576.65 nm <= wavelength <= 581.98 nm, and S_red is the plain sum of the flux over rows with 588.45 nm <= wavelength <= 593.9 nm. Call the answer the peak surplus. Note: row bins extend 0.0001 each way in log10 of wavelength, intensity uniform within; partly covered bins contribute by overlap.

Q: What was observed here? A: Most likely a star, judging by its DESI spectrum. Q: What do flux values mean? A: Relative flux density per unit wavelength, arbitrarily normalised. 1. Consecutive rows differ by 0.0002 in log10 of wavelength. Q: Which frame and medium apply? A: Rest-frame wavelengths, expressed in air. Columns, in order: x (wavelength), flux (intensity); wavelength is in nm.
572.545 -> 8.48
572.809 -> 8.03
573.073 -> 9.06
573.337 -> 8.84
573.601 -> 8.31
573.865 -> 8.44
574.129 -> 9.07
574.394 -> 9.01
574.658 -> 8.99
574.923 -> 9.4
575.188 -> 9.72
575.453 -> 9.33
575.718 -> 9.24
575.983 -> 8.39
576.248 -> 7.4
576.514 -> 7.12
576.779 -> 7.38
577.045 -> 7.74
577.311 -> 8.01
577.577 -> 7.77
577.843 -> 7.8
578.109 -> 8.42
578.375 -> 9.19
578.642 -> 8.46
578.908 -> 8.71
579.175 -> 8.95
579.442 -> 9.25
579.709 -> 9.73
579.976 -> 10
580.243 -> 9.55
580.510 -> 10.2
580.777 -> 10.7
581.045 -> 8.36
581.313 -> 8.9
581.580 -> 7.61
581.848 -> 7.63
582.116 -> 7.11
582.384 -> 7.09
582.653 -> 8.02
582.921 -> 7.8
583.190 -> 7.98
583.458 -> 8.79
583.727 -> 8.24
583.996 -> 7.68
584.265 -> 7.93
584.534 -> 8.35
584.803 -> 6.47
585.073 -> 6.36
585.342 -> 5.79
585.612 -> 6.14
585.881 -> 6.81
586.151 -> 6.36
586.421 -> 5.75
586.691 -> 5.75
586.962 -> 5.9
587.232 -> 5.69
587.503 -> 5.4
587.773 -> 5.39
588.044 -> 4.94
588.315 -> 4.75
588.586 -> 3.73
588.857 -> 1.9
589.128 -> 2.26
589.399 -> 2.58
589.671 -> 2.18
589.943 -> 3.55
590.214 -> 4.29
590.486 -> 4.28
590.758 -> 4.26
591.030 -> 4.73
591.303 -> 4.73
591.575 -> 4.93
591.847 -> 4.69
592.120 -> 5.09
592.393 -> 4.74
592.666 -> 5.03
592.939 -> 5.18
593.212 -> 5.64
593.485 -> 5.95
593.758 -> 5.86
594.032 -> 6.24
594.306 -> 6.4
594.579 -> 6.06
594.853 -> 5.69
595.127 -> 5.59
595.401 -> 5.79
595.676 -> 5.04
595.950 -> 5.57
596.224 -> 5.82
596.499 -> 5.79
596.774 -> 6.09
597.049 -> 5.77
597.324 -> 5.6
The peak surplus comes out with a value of -75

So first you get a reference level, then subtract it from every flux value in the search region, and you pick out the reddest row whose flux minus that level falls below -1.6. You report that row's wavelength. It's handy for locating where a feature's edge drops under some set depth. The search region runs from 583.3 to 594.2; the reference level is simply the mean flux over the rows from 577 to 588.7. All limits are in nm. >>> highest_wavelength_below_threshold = 593.758 nm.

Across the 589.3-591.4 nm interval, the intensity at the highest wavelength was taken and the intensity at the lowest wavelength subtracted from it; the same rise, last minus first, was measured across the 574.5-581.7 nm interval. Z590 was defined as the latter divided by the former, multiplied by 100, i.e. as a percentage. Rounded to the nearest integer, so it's -64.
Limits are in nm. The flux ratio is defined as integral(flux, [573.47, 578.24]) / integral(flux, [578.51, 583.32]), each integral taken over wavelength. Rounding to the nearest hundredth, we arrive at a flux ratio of 0.96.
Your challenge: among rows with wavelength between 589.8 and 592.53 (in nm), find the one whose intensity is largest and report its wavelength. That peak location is 592.120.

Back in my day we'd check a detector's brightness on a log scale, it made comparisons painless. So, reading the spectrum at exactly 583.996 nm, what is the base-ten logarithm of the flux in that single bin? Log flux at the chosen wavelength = 0.89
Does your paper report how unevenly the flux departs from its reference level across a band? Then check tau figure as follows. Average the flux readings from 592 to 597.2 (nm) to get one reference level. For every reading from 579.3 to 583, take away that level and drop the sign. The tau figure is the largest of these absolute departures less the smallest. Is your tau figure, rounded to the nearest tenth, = 3.6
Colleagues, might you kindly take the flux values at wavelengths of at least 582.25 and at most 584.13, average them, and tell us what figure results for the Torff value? 7.9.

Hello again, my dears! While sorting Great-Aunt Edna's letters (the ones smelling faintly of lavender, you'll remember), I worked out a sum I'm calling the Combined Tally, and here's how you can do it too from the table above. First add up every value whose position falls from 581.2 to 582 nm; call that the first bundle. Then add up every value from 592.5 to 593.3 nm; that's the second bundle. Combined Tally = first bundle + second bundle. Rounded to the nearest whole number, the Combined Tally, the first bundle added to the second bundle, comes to 40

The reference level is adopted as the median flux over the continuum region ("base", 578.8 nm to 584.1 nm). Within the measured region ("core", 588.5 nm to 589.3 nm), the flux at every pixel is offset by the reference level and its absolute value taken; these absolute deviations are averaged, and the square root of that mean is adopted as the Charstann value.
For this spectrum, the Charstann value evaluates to 2.4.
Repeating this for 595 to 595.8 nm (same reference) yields 1.7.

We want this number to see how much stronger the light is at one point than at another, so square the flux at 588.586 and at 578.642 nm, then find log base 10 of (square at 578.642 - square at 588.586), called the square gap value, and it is 1.8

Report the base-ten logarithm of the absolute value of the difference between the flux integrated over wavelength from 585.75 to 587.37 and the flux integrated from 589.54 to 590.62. 0.77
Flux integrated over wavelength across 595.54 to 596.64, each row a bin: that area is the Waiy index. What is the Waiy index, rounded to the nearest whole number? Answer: 6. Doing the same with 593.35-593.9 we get 3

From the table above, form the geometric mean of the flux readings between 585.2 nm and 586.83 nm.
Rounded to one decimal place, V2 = 6.1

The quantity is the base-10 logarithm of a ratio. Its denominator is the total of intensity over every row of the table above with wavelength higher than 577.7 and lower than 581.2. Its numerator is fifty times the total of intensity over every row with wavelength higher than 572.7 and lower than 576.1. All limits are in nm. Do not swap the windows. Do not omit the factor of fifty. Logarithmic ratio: 1.69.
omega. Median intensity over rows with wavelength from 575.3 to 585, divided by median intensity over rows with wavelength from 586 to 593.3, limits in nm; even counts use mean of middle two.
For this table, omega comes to 1.75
